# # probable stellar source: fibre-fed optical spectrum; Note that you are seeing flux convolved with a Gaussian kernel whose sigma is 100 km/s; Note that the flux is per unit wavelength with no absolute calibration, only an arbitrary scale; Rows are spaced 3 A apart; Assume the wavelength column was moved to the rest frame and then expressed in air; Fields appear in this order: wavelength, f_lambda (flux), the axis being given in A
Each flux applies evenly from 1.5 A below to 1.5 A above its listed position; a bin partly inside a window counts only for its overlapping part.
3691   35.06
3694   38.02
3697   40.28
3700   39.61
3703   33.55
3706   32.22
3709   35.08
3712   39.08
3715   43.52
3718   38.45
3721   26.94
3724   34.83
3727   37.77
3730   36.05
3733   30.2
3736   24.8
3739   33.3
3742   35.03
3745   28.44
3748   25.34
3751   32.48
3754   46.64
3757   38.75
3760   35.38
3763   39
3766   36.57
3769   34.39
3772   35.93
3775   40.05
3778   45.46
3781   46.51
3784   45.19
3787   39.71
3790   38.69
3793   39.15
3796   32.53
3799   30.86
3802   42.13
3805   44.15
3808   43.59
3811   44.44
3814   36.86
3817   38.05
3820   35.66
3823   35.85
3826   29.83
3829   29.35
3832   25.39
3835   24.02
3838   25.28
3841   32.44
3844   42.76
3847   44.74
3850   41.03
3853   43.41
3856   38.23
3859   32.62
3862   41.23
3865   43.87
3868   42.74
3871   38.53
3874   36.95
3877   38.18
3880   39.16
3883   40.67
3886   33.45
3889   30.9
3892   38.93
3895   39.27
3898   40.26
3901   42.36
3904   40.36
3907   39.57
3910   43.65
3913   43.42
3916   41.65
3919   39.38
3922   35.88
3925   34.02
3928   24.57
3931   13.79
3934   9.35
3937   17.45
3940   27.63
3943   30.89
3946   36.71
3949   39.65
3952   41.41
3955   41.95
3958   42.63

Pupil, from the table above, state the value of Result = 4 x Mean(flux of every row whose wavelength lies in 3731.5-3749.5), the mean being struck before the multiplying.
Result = 118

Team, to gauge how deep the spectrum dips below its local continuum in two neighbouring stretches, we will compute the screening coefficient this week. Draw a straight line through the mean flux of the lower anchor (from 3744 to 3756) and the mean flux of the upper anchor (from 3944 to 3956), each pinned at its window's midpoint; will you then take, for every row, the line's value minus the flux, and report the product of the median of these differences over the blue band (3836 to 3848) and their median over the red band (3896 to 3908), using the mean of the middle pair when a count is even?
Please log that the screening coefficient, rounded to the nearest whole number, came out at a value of 3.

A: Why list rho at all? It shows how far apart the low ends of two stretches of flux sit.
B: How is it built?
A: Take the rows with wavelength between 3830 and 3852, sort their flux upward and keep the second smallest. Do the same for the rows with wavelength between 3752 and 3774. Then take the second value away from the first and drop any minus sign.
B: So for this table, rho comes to 10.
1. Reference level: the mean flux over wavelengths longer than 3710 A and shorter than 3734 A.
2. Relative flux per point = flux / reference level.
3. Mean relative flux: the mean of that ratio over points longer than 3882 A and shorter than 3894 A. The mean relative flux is 1.00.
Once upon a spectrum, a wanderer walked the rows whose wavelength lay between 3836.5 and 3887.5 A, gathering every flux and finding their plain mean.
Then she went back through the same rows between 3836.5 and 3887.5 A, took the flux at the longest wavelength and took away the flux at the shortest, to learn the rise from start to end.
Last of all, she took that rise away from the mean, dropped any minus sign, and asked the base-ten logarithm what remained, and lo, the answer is 1.48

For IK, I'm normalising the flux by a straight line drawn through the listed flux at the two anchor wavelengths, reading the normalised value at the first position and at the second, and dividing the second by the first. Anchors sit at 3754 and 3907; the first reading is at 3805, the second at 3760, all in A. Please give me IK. 0.77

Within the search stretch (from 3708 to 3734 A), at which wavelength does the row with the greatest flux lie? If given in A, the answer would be 3715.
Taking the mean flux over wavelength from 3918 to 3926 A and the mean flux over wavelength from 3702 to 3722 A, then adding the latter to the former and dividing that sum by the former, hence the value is 1.98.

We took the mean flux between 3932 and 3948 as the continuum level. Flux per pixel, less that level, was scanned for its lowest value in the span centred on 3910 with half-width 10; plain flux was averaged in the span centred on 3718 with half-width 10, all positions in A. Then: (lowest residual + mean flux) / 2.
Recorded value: 25.7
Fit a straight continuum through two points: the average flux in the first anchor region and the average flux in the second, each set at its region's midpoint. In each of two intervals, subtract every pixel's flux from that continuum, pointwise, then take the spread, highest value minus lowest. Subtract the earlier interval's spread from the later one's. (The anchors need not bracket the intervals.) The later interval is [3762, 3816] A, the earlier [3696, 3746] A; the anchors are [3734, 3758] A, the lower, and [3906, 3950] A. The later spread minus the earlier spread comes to -3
